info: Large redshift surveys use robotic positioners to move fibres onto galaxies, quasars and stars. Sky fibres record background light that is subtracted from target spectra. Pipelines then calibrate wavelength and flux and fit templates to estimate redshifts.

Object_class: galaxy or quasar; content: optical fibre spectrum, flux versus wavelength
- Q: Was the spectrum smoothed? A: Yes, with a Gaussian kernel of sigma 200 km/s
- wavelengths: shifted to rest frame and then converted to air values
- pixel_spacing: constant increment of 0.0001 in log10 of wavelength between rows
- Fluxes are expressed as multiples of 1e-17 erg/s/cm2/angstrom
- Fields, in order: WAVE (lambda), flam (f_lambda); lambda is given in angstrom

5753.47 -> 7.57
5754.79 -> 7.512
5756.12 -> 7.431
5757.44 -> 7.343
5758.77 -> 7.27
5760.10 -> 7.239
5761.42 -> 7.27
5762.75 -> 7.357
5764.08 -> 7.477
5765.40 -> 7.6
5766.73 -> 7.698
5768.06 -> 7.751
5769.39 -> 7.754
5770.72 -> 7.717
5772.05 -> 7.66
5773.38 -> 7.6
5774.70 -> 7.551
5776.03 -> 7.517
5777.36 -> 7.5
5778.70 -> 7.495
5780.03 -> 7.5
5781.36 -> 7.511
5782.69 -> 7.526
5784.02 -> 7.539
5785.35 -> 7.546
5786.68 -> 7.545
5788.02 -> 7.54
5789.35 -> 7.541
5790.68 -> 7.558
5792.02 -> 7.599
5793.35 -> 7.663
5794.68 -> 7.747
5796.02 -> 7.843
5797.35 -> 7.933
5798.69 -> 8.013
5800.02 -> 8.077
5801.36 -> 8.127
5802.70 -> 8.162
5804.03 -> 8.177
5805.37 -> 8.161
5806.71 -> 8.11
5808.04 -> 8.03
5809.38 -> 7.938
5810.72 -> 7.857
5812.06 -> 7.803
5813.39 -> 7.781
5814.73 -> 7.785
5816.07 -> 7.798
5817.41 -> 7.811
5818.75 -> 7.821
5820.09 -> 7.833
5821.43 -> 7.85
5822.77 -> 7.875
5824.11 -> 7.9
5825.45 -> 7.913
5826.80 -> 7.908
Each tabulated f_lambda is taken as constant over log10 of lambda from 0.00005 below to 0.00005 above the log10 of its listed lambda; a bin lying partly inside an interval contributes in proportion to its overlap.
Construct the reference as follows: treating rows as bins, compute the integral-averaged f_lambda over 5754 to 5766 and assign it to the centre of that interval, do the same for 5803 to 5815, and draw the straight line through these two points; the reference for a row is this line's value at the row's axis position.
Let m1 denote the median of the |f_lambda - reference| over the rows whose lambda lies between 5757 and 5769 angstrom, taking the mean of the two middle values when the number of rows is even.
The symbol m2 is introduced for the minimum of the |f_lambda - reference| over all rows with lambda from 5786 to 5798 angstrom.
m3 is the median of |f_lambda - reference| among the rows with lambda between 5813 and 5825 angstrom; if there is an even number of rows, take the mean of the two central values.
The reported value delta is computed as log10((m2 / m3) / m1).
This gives -0.26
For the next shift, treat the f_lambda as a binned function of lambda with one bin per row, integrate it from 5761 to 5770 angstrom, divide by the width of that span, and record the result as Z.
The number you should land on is 7.56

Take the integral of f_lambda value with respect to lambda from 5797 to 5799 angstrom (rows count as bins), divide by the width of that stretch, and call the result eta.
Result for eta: 7.95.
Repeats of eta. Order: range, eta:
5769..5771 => 7.73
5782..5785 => 7.55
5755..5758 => 7.41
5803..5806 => 8.18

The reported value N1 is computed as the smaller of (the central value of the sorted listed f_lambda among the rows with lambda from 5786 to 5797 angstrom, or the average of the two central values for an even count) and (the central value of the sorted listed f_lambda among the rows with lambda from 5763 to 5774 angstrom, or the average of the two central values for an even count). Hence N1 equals 7.58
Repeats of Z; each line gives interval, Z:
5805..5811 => 8.02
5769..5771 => 7.73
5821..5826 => 7.89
